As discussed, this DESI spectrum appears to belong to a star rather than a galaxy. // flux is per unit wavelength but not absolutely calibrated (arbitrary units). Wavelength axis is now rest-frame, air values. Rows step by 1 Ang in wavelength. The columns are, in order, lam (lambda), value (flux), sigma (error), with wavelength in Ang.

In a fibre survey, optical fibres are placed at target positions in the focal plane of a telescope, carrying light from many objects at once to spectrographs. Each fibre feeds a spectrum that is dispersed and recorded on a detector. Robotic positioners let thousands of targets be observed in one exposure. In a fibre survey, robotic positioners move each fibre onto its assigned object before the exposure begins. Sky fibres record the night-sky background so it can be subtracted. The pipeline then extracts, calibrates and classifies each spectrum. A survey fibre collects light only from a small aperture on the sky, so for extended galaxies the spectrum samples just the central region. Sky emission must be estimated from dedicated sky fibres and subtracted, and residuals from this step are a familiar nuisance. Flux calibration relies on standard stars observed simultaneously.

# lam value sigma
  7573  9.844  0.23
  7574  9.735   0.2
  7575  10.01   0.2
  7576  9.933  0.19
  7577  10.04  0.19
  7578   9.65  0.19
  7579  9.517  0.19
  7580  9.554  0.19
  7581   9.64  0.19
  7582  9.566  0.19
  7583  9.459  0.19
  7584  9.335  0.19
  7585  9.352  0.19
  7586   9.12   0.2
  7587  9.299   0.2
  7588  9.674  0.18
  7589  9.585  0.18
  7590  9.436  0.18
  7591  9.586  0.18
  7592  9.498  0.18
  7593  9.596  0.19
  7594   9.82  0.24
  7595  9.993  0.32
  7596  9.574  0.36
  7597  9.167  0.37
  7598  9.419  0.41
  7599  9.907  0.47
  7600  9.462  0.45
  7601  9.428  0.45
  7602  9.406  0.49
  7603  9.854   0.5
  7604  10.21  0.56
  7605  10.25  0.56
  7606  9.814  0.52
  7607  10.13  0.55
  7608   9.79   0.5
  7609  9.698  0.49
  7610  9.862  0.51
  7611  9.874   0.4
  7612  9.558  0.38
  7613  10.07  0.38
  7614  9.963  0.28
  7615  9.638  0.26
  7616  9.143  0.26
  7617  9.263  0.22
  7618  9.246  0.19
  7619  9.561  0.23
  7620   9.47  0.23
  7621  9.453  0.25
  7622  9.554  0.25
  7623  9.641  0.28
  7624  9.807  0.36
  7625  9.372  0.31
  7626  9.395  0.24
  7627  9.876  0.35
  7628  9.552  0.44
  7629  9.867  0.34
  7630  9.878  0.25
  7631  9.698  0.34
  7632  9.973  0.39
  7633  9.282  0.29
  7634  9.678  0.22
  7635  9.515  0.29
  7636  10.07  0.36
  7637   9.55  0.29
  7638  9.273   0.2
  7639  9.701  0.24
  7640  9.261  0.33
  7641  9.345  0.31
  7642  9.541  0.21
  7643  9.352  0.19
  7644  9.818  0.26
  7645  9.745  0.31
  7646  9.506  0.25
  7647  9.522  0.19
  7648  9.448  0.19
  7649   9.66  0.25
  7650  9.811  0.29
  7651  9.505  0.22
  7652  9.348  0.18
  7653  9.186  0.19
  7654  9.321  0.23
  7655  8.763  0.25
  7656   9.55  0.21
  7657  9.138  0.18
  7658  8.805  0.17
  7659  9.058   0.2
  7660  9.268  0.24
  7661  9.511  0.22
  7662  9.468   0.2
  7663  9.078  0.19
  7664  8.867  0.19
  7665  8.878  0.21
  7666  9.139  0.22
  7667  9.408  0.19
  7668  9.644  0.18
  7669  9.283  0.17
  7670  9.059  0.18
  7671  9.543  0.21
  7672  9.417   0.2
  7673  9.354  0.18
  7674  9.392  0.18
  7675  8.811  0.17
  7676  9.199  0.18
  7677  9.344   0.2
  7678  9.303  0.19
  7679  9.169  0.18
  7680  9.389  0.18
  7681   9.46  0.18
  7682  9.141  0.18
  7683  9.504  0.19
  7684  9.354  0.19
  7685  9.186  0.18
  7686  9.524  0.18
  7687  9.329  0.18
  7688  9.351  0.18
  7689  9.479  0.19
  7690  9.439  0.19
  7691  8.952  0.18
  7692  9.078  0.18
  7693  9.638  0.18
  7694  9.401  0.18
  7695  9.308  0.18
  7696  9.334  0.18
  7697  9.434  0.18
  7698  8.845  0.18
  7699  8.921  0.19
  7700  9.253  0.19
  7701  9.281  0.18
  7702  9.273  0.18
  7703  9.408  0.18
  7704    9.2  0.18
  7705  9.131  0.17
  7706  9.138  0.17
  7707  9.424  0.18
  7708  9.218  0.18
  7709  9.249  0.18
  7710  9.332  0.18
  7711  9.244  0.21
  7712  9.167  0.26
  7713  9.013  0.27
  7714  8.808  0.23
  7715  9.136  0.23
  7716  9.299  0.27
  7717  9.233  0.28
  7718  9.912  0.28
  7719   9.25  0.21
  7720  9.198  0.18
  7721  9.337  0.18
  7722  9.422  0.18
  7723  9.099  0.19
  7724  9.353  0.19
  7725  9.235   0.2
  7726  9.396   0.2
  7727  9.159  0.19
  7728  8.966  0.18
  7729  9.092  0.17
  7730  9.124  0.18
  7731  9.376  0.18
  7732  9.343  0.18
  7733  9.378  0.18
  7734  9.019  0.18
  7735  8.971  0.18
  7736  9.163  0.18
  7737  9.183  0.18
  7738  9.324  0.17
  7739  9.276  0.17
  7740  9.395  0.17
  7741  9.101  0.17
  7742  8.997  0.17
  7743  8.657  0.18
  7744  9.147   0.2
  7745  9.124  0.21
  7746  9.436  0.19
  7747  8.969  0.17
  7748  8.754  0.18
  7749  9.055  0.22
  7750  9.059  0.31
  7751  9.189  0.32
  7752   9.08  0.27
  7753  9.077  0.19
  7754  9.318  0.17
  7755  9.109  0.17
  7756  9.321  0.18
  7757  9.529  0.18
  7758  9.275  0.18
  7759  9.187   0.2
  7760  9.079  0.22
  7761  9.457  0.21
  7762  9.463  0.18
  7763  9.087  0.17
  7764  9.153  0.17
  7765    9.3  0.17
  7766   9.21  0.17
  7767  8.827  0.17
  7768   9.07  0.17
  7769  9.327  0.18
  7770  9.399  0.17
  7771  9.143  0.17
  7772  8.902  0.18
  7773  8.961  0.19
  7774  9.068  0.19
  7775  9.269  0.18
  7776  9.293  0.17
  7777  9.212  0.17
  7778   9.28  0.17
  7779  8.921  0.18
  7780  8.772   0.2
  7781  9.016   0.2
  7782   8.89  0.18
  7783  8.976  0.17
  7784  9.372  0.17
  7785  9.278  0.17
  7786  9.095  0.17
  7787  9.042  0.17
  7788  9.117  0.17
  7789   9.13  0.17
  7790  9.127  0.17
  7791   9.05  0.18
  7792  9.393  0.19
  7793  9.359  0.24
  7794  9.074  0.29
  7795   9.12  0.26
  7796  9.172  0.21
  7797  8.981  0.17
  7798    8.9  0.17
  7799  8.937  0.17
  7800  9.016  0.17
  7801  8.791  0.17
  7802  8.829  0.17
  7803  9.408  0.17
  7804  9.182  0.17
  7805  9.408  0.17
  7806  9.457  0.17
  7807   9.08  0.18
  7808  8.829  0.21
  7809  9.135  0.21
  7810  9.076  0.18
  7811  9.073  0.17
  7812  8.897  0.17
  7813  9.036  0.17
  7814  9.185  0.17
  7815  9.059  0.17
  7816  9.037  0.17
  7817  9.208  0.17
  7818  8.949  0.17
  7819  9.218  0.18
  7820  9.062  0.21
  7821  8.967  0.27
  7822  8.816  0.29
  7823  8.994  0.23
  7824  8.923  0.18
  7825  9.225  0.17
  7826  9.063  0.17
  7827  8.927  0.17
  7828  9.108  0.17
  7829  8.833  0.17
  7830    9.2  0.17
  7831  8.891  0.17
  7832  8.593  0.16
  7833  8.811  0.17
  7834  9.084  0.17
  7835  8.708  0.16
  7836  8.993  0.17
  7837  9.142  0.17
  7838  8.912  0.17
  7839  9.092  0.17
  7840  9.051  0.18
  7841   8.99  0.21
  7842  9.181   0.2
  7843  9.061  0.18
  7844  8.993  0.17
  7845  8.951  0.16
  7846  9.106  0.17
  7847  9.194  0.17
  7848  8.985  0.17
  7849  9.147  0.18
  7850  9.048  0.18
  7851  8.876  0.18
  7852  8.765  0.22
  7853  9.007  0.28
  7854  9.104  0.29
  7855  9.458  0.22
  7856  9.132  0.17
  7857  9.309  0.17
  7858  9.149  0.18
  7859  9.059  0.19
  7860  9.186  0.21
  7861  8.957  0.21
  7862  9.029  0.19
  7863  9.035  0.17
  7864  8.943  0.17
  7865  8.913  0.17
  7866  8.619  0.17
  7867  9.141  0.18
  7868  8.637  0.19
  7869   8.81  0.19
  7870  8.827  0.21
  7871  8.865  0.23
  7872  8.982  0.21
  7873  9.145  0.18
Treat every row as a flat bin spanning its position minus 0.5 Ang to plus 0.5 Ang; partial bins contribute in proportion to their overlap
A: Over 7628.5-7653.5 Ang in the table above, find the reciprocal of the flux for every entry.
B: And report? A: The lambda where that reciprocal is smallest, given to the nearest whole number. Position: 7636 Ang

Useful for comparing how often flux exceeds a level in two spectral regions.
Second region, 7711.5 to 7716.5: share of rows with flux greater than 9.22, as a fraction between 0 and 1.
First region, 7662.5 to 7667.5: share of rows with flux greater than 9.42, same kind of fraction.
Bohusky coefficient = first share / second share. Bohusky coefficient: 0.0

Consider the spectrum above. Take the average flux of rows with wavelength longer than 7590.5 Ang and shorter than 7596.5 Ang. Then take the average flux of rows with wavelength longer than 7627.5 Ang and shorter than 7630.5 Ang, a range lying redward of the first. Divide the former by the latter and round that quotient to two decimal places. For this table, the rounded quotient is 0.99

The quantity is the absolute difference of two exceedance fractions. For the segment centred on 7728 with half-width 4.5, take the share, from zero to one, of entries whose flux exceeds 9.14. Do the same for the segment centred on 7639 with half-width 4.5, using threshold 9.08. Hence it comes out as 0.33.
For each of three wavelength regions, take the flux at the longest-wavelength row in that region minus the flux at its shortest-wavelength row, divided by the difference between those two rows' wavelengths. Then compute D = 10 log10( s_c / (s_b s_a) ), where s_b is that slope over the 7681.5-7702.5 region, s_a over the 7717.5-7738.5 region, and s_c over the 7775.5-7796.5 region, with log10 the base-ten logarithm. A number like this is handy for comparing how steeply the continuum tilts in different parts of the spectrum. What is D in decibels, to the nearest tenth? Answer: 14.9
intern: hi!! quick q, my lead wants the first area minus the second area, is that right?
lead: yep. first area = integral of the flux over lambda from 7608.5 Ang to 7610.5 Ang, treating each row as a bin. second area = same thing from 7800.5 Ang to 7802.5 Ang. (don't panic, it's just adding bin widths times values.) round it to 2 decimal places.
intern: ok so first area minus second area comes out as 1.94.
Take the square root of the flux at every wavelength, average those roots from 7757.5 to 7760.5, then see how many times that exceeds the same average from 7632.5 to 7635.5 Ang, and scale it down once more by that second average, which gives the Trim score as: 0.319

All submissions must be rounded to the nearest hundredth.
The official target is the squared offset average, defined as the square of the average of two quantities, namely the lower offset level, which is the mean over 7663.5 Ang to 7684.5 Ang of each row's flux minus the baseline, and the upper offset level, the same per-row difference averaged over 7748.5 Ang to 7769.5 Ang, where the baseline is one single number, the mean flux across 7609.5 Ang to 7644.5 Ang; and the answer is 0.14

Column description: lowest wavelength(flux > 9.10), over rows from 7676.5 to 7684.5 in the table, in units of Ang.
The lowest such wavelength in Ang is 7677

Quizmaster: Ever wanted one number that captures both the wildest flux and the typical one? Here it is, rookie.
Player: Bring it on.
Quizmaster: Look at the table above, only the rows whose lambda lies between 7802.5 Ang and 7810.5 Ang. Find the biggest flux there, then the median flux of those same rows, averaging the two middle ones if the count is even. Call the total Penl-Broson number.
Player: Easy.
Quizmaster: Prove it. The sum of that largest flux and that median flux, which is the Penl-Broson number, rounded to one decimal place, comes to 18.6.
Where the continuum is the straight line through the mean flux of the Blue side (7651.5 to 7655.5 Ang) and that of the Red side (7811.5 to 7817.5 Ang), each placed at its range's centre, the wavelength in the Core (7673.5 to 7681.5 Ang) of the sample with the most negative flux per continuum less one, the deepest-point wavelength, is 7675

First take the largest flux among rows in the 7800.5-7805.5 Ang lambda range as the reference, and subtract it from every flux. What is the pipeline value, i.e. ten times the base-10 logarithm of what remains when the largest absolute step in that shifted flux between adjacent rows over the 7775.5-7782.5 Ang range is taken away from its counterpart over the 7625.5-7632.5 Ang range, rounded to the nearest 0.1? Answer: -9.1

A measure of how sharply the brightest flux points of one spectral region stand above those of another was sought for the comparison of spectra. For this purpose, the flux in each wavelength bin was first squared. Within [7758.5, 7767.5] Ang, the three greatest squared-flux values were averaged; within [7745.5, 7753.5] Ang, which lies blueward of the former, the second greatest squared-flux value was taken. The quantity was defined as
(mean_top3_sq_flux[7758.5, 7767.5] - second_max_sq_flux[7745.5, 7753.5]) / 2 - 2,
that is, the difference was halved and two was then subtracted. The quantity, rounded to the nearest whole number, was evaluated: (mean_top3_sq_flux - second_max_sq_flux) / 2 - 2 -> 0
